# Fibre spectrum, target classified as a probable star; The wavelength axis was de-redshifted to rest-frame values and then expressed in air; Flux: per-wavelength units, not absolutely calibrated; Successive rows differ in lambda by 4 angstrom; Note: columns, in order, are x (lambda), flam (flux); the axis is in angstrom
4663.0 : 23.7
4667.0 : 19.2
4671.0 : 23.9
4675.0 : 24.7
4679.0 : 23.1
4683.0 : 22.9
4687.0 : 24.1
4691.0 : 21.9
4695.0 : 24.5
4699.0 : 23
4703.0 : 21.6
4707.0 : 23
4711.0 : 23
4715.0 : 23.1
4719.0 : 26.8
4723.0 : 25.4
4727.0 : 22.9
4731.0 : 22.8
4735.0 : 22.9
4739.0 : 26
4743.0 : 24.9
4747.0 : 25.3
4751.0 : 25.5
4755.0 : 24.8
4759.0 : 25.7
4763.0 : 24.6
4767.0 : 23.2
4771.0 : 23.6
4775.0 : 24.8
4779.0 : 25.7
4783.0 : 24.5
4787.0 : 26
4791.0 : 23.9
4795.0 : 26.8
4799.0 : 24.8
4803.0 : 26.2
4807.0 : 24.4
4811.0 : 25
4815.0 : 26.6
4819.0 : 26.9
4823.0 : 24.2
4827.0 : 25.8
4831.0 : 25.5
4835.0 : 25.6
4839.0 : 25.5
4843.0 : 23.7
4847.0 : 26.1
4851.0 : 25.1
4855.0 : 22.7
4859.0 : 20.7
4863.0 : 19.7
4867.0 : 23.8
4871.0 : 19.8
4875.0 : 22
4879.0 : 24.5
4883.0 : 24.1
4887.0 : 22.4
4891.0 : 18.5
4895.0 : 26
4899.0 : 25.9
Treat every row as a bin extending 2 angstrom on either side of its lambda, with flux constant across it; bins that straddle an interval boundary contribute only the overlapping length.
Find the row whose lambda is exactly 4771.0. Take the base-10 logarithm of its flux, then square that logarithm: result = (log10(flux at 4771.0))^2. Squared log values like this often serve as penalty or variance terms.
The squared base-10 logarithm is 1.88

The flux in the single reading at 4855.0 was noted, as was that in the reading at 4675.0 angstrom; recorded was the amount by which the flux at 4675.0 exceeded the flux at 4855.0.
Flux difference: 2.0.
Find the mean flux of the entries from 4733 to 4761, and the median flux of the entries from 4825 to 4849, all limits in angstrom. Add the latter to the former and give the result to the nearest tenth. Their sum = 50.6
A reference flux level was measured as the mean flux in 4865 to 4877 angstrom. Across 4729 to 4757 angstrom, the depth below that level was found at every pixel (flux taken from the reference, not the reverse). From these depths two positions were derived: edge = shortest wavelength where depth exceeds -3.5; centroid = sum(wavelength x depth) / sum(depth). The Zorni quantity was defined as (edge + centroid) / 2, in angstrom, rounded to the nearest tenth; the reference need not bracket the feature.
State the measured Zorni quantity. 4738.1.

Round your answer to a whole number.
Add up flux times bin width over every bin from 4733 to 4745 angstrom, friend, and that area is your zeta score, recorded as 295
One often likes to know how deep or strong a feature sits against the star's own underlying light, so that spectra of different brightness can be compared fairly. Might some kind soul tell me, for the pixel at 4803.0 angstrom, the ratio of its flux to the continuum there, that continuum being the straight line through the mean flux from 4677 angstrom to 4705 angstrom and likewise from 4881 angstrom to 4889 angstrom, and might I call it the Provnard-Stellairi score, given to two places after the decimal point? 1.13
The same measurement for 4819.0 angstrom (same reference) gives 1.16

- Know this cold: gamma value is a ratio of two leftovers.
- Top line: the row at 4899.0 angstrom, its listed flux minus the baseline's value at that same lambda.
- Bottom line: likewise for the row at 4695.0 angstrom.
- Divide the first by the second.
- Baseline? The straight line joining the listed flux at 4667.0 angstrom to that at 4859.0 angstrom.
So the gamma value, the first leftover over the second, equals 0.96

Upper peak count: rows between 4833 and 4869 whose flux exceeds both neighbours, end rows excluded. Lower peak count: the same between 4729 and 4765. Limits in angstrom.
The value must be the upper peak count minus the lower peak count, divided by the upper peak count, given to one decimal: -2.0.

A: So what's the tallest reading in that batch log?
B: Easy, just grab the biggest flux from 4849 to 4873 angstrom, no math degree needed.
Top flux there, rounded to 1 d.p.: 25.1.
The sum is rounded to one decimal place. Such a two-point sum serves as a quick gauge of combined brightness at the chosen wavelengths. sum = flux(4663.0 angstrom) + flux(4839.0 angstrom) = 49.2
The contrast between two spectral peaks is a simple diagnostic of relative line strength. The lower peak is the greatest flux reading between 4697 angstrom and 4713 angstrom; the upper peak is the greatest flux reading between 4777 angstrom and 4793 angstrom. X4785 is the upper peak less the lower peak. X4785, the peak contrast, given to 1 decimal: 3.0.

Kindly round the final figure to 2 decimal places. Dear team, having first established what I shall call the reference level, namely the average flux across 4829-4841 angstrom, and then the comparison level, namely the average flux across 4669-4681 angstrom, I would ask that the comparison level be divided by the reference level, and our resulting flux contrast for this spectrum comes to 0.94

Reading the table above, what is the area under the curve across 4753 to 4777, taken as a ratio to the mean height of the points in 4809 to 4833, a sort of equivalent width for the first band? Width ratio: 22.9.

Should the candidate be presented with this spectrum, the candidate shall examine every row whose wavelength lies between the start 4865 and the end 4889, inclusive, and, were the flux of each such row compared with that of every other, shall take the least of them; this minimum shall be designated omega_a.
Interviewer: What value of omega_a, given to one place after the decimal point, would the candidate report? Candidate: 19.8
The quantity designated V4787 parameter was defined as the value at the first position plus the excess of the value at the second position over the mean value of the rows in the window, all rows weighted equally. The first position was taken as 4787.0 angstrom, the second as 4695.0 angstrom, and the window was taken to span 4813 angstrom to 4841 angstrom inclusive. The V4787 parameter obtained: 24.8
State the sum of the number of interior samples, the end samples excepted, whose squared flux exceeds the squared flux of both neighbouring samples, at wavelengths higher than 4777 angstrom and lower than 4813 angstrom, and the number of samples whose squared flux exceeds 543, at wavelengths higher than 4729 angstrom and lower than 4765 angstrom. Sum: 10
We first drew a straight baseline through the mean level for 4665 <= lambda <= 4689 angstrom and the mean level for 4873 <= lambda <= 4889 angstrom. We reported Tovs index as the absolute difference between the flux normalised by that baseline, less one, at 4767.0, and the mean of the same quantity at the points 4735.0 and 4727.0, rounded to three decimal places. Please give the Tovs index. 0.011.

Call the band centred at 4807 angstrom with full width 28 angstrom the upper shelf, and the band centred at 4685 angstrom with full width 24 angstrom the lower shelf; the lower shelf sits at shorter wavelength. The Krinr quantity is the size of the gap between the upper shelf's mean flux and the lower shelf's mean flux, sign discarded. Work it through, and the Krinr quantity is 2.3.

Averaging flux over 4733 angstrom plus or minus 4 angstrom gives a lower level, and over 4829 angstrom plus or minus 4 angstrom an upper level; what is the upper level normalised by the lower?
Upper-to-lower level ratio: 1.12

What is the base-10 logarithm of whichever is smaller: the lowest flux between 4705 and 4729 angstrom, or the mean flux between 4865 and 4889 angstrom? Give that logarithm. 1.357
